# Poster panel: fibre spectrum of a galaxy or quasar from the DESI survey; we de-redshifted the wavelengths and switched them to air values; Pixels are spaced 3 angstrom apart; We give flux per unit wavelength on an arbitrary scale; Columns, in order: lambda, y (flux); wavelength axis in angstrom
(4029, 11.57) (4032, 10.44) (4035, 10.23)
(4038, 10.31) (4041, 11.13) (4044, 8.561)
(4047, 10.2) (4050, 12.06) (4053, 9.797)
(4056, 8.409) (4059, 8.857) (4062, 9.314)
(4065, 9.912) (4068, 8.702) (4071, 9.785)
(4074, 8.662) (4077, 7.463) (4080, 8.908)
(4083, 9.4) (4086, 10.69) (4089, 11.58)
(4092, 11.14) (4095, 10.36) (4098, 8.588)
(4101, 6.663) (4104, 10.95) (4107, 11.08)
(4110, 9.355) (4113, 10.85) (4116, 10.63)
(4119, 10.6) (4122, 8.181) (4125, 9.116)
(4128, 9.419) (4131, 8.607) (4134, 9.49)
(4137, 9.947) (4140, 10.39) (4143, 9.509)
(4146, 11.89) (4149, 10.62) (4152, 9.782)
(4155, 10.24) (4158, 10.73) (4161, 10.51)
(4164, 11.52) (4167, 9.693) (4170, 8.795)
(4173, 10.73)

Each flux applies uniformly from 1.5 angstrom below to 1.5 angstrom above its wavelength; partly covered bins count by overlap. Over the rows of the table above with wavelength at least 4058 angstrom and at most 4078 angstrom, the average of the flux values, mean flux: 9.0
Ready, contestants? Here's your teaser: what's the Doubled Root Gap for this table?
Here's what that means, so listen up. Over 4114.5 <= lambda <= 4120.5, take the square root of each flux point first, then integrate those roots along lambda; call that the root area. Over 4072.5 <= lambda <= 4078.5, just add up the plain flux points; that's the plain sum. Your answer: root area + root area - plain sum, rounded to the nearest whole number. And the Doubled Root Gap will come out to 23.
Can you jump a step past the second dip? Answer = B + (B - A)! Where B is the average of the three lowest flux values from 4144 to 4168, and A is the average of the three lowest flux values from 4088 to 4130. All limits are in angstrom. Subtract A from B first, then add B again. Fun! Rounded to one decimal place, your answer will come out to 12.0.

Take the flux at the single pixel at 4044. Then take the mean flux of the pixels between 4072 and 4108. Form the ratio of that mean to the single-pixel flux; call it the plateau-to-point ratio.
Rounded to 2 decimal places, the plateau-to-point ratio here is 1.12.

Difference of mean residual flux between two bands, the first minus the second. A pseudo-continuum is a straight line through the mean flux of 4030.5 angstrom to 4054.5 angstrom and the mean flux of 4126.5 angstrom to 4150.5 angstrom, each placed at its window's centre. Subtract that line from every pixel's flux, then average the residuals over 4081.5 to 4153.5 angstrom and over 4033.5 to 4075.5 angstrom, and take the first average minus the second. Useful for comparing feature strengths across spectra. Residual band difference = 0.48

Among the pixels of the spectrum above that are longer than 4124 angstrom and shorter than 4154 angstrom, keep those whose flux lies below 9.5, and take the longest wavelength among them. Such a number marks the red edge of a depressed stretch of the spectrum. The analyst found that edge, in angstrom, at 4134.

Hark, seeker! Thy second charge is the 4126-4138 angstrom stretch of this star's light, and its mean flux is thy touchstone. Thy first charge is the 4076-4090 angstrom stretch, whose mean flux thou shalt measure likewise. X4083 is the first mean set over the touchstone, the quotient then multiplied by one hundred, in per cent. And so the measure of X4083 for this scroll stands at 103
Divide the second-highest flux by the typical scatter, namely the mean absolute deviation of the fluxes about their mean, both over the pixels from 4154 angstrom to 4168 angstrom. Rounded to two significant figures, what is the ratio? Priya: 23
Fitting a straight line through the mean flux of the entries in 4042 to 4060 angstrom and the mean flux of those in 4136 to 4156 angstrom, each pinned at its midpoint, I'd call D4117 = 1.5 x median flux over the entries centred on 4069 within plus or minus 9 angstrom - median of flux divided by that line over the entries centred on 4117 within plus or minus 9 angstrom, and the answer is 12.53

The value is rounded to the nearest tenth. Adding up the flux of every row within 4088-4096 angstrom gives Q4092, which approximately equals 33.1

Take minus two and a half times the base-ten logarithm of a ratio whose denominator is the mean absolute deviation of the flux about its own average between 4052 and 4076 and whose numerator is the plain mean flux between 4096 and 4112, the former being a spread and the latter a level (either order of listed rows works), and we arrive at -3.1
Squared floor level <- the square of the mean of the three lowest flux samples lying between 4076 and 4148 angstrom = 55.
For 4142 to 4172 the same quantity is 87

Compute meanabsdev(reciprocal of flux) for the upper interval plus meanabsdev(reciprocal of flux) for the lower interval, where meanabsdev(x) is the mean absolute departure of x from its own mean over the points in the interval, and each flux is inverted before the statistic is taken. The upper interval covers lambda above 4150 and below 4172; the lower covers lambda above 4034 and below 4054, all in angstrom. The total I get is 0.0132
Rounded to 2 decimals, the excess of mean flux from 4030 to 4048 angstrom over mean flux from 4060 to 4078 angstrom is 1.17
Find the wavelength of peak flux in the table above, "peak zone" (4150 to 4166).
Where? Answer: 4164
